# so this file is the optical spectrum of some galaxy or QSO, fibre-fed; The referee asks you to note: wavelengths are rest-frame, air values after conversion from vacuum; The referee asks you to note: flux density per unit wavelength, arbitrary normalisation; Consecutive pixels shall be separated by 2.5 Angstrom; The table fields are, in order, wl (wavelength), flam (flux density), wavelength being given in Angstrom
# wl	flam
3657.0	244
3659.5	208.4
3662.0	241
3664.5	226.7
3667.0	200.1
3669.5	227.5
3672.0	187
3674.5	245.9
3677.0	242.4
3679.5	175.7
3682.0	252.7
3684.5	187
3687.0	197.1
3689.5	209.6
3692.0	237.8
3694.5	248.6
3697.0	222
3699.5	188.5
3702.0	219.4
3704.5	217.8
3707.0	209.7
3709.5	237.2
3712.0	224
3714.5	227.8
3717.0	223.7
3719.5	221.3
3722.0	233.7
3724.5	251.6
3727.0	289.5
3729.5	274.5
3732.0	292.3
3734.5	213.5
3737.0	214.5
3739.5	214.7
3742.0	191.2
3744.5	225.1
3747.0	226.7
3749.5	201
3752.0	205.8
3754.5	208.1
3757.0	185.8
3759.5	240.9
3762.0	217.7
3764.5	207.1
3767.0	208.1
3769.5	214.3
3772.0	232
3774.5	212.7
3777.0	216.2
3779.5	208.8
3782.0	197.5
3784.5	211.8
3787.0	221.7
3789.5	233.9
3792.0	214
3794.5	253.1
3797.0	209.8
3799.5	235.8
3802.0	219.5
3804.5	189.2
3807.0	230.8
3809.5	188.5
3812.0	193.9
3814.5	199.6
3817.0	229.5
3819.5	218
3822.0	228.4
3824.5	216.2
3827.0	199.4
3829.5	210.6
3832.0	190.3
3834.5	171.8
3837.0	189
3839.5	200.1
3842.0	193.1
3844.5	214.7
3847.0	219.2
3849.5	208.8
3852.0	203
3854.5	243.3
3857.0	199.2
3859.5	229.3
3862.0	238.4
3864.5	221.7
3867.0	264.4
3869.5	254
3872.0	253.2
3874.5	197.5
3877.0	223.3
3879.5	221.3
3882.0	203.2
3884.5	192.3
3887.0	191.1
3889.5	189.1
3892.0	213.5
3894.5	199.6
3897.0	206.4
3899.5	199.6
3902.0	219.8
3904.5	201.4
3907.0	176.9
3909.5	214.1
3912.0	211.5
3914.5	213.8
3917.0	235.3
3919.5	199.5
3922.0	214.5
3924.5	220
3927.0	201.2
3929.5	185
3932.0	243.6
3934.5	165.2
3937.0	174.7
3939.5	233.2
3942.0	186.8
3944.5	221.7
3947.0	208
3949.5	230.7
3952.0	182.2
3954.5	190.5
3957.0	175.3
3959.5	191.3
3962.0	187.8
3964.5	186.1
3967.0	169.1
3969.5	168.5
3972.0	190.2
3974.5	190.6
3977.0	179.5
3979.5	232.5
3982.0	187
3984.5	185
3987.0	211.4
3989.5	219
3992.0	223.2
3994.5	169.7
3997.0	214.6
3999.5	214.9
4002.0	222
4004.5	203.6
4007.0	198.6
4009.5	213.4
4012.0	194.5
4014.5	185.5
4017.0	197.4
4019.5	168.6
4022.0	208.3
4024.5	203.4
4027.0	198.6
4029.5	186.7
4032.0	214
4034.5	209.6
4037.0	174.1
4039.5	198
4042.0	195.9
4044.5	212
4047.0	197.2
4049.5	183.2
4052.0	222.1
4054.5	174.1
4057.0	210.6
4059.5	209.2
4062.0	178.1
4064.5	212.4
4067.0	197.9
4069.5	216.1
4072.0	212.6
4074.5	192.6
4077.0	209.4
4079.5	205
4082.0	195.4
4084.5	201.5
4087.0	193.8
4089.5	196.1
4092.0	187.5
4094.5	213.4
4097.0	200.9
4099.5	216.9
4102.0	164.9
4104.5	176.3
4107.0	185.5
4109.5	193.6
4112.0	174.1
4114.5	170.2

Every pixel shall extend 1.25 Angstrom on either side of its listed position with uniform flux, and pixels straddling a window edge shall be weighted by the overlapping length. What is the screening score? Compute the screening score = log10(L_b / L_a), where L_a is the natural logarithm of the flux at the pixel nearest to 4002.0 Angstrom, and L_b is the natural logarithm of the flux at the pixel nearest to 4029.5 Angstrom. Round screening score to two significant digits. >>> -0.014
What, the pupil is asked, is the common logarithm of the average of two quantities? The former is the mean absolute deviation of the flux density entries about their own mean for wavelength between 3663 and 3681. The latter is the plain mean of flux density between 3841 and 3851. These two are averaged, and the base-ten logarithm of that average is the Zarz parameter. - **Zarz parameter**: 2.07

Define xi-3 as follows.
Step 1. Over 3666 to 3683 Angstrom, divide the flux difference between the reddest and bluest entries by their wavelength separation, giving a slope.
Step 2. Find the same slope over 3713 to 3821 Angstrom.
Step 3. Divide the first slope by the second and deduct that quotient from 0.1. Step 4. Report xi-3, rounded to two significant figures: 38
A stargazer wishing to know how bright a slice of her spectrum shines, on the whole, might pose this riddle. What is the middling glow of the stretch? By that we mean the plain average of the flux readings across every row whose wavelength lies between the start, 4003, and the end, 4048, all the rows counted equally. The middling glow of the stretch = 198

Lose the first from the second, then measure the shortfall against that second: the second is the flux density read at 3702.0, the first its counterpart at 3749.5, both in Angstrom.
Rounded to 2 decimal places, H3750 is 0.08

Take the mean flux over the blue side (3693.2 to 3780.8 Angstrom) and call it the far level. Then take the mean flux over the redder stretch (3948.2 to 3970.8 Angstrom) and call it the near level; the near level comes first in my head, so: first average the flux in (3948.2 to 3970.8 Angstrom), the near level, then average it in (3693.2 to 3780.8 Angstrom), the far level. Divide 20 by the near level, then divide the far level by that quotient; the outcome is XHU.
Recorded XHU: 2089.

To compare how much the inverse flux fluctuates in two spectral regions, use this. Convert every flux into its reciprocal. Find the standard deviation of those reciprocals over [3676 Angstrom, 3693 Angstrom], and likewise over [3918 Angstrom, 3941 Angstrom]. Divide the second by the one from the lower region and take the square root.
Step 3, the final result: 1.0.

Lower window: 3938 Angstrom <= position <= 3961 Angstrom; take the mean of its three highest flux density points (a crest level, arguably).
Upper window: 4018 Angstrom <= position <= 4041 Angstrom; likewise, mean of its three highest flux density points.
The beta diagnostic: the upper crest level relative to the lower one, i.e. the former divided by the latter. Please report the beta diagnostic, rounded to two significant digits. 0.92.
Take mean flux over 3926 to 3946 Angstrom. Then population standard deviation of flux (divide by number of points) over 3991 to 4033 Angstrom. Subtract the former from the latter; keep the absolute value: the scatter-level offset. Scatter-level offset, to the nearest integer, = 186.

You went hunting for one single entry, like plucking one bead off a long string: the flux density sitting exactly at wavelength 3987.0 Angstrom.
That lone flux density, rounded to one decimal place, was 211.4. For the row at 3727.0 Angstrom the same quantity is 289.5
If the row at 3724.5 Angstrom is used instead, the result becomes 251.6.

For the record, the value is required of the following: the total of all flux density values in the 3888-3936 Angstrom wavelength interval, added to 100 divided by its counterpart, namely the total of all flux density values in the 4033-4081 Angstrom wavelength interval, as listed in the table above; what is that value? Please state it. 3910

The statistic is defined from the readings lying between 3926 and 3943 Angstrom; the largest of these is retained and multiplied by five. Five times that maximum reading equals 1218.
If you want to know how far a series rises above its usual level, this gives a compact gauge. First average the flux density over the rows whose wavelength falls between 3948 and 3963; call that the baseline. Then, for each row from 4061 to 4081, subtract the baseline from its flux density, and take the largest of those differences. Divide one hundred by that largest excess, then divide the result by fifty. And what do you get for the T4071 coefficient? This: 0.09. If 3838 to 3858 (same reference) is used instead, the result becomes 0.04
